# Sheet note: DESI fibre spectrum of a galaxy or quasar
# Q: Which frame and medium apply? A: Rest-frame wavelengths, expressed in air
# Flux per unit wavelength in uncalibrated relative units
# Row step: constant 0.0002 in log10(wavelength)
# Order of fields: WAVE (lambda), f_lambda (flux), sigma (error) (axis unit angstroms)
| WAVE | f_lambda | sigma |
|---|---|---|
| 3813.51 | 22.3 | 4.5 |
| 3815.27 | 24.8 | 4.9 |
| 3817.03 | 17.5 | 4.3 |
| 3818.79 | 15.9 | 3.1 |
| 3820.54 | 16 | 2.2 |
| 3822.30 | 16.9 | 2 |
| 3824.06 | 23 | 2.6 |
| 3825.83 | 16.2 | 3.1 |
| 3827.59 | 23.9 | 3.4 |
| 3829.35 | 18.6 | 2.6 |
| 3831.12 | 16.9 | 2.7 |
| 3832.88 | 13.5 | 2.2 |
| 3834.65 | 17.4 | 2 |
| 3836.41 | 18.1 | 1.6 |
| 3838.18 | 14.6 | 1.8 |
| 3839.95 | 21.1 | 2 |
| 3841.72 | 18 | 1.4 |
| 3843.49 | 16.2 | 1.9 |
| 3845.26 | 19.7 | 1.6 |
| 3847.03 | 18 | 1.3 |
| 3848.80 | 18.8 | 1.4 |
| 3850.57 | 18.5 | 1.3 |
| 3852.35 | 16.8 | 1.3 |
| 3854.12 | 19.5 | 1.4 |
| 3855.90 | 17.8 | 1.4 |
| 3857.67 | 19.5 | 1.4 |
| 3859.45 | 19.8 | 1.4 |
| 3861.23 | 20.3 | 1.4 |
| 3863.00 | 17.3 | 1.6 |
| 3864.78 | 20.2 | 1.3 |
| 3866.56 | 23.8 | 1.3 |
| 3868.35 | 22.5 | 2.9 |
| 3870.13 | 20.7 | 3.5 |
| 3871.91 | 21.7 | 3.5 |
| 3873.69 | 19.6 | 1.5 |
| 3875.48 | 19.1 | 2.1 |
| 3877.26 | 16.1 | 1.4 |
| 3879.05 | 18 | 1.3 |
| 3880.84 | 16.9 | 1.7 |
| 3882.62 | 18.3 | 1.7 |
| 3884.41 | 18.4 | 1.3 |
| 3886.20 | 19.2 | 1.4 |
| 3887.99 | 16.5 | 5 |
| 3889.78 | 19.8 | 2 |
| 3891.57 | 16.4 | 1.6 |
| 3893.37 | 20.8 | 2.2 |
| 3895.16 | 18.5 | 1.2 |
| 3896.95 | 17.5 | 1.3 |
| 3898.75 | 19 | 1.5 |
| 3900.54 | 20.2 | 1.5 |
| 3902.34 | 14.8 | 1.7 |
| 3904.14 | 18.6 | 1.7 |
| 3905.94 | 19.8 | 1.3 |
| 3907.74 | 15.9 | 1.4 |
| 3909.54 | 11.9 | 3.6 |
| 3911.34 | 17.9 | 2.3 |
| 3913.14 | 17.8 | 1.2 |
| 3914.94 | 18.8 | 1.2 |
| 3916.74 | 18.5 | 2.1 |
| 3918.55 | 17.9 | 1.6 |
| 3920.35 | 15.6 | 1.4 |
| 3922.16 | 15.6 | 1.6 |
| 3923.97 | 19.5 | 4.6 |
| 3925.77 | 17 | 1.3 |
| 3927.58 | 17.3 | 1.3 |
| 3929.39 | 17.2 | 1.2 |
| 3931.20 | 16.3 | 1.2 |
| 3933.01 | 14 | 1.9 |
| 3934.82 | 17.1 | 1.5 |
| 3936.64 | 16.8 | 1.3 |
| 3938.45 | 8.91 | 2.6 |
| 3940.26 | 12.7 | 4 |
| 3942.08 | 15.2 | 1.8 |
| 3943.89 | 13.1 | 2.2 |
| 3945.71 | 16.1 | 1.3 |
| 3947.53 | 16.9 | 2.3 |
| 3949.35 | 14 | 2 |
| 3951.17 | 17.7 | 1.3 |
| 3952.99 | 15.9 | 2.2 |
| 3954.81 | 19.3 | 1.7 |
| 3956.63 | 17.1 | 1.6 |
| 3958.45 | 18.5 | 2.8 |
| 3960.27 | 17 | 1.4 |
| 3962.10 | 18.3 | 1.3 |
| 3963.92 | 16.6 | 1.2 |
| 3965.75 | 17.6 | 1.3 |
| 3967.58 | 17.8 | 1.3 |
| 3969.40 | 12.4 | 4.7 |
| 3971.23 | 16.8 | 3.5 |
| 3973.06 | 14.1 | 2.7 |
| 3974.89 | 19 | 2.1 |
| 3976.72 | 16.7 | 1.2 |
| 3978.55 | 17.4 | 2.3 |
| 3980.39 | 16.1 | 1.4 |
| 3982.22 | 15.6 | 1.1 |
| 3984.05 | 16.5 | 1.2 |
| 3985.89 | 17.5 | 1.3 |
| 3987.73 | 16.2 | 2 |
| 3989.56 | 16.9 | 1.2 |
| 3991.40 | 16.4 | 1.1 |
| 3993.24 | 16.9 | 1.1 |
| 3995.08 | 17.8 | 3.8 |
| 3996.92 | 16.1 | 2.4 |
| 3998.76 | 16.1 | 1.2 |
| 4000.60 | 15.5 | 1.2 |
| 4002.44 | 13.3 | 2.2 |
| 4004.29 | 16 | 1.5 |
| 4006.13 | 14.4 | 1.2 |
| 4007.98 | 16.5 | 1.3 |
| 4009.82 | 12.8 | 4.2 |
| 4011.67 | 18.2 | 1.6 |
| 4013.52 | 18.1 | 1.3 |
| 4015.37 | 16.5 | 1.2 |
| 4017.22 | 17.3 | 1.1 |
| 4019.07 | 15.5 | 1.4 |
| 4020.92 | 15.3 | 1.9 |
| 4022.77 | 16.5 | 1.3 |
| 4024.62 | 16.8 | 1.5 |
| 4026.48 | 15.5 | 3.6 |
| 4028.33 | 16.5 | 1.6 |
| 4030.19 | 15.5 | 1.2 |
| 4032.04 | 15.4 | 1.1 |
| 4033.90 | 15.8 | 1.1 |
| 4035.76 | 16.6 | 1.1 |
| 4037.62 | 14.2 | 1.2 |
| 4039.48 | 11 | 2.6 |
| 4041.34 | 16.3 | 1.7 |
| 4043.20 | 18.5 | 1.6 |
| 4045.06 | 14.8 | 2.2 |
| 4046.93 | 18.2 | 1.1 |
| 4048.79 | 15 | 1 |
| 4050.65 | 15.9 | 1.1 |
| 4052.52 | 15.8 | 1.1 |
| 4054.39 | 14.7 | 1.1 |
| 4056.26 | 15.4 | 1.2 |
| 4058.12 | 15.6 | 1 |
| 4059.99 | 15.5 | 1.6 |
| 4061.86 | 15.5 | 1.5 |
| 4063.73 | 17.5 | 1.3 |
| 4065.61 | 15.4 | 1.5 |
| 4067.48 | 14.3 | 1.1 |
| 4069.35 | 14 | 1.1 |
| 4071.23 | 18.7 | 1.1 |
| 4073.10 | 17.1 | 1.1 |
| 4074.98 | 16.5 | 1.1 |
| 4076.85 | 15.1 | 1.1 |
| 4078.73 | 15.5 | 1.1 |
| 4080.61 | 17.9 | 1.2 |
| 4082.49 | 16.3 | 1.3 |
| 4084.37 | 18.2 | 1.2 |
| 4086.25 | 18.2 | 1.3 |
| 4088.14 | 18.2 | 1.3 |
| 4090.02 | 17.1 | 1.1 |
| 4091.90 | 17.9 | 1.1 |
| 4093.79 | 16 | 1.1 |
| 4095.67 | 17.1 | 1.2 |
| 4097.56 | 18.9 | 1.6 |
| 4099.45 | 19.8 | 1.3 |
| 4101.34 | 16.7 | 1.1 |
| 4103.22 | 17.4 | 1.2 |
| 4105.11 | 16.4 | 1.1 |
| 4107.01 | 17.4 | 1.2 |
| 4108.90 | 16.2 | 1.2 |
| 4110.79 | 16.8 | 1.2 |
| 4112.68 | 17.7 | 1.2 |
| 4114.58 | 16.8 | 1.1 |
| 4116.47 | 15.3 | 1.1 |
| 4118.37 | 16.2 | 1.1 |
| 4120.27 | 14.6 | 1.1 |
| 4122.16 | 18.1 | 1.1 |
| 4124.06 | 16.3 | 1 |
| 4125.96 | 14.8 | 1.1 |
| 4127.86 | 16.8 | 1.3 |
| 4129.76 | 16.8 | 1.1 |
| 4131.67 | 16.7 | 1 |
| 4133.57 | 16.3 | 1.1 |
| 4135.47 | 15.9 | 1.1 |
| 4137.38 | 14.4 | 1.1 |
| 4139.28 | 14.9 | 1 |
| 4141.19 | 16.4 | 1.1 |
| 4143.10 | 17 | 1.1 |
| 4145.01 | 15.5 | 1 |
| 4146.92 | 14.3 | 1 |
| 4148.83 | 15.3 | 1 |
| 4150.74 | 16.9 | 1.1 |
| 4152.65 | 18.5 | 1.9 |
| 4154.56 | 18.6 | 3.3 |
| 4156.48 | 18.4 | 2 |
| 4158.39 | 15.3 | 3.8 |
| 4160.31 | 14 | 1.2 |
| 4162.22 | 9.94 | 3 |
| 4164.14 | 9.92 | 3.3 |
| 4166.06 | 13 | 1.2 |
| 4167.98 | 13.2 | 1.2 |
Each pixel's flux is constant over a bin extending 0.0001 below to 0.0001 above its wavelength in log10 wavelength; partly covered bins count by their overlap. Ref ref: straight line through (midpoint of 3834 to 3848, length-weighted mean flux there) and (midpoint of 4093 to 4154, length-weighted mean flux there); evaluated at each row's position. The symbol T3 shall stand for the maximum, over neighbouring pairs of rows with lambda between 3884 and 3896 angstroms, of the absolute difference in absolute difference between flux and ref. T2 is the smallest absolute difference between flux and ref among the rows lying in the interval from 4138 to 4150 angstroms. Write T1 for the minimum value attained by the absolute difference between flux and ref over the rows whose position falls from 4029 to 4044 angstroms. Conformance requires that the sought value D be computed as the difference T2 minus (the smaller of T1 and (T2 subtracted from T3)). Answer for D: -0.32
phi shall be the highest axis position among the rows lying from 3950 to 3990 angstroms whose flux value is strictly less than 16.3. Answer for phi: 3987.73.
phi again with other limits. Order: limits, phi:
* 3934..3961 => 3952.99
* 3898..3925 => 3922.16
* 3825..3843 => 3838.18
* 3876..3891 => 3877.26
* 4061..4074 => 4069.35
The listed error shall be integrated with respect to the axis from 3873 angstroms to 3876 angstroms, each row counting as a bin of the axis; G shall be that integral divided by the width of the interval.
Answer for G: 1.8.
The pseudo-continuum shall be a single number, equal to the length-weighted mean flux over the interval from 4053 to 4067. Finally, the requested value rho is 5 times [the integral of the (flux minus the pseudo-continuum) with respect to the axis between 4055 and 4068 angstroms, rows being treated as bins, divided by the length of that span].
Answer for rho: 0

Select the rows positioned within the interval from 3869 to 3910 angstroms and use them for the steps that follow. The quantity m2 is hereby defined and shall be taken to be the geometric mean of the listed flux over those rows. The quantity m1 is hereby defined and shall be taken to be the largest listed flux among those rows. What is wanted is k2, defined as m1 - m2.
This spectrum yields 3.7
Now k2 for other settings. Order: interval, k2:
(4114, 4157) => 2.4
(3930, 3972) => 3.6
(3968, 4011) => 3.1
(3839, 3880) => 4.6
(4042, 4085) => 2.6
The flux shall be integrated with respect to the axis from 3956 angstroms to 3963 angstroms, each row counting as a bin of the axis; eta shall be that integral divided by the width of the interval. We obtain 17.7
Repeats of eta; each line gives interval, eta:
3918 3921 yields 16.7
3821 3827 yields 18.7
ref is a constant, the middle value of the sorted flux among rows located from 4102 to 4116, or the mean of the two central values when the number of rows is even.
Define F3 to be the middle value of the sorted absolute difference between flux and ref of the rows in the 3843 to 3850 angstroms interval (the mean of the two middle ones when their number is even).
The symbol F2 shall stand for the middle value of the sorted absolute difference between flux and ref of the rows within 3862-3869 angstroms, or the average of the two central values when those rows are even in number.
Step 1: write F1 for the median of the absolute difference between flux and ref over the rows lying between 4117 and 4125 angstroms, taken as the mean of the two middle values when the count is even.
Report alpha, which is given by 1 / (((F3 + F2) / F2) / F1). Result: 0.70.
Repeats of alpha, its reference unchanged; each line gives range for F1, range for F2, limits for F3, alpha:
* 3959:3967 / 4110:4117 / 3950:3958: 0.17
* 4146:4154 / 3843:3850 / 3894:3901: 0.72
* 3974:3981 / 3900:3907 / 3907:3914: 0.46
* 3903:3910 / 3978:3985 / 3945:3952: 1.08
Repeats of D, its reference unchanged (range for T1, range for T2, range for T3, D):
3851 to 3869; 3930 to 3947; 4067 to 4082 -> 0.31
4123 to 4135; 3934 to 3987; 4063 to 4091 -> 0.00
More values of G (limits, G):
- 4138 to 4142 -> 1.1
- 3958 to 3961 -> 2.0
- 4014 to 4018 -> 1.2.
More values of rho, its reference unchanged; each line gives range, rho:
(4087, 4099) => 10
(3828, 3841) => 9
